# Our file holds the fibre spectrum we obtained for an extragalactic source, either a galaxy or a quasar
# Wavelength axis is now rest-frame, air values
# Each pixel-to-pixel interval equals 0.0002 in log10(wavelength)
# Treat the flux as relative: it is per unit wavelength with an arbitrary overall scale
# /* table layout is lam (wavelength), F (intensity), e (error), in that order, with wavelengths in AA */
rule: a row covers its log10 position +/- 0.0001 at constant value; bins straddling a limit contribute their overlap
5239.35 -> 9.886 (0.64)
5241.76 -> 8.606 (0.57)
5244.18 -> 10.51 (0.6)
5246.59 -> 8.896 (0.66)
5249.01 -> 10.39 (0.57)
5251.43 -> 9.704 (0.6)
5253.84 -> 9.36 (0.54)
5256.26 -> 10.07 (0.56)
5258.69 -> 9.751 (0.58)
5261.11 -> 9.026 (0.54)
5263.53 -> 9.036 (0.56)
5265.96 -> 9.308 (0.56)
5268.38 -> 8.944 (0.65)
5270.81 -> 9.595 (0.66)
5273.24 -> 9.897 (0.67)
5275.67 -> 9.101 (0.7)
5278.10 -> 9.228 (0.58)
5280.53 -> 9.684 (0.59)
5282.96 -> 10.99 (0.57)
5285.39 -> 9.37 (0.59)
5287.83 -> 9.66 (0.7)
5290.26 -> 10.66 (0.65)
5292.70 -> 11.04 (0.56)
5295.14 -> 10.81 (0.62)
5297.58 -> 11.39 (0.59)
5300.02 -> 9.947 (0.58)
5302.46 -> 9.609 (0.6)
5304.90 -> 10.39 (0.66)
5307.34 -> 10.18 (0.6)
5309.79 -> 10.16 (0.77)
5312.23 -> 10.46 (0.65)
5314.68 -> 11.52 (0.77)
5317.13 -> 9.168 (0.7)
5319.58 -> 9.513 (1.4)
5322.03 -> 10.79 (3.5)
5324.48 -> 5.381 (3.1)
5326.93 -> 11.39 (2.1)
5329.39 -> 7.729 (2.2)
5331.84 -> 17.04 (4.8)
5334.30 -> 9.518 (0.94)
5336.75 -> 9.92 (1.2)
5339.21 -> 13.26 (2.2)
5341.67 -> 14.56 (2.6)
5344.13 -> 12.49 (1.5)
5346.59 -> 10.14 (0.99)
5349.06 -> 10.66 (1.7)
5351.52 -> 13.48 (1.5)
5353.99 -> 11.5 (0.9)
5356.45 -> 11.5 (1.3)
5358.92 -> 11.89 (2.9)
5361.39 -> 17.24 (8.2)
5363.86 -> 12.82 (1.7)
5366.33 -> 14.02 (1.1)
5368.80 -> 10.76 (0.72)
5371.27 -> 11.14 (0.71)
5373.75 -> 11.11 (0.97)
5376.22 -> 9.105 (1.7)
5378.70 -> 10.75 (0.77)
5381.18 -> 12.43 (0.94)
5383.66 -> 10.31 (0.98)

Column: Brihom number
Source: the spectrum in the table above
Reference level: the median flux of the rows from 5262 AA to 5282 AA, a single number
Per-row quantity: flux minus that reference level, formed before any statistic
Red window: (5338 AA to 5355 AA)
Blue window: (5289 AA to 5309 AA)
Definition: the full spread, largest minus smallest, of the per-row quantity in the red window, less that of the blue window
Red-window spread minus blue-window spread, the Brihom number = 3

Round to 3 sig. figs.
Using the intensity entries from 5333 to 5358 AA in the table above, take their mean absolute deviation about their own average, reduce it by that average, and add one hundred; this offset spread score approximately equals 89.7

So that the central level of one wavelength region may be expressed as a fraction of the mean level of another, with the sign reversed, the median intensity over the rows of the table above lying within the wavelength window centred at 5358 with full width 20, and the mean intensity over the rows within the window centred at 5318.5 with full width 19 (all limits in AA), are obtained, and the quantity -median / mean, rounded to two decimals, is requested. -1.26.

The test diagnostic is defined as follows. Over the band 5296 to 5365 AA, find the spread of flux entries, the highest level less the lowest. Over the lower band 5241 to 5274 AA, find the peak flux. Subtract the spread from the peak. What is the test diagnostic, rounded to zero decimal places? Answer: -1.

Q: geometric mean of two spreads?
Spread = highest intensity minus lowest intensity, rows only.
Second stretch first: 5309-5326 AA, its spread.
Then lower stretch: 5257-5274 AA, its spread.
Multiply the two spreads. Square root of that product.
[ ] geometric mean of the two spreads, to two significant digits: 2.4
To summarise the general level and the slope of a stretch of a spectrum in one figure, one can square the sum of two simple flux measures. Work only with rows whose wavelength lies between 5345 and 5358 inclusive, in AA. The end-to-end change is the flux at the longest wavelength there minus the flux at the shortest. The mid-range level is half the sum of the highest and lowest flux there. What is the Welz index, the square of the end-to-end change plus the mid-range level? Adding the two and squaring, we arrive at 173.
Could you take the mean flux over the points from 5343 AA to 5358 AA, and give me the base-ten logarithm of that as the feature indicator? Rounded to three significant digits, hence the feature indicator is 1.07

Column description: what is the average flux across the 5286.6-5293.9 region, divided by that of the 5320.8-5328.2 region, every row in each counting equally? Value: 1.14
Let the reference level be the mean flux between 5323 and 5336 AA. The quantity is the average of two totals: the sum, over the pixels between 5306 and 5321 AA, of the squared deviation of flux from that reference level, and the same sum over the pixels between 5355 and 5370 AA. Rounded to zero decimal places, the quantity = 39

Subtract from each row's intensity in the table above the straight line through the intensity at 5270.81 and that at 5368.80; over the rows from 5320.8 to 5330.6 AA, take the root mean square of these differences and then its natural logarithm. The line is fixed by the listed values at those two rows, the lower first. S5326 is 1.0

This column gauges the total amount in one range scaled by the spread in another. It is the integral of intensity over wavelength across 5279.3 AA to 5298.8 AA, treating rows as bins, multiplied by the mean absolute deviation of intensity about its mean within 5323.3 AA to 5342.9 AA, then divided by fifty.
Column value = 12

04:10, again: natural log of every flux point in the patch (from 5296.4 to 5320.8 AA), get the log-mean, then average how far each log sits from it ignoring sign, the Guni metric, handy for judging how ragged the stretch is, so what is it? 0.054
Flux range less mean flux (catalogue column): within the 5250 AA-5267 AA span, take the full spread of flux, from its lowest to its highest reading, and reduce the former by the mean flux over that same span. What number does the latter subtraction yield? -8.4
